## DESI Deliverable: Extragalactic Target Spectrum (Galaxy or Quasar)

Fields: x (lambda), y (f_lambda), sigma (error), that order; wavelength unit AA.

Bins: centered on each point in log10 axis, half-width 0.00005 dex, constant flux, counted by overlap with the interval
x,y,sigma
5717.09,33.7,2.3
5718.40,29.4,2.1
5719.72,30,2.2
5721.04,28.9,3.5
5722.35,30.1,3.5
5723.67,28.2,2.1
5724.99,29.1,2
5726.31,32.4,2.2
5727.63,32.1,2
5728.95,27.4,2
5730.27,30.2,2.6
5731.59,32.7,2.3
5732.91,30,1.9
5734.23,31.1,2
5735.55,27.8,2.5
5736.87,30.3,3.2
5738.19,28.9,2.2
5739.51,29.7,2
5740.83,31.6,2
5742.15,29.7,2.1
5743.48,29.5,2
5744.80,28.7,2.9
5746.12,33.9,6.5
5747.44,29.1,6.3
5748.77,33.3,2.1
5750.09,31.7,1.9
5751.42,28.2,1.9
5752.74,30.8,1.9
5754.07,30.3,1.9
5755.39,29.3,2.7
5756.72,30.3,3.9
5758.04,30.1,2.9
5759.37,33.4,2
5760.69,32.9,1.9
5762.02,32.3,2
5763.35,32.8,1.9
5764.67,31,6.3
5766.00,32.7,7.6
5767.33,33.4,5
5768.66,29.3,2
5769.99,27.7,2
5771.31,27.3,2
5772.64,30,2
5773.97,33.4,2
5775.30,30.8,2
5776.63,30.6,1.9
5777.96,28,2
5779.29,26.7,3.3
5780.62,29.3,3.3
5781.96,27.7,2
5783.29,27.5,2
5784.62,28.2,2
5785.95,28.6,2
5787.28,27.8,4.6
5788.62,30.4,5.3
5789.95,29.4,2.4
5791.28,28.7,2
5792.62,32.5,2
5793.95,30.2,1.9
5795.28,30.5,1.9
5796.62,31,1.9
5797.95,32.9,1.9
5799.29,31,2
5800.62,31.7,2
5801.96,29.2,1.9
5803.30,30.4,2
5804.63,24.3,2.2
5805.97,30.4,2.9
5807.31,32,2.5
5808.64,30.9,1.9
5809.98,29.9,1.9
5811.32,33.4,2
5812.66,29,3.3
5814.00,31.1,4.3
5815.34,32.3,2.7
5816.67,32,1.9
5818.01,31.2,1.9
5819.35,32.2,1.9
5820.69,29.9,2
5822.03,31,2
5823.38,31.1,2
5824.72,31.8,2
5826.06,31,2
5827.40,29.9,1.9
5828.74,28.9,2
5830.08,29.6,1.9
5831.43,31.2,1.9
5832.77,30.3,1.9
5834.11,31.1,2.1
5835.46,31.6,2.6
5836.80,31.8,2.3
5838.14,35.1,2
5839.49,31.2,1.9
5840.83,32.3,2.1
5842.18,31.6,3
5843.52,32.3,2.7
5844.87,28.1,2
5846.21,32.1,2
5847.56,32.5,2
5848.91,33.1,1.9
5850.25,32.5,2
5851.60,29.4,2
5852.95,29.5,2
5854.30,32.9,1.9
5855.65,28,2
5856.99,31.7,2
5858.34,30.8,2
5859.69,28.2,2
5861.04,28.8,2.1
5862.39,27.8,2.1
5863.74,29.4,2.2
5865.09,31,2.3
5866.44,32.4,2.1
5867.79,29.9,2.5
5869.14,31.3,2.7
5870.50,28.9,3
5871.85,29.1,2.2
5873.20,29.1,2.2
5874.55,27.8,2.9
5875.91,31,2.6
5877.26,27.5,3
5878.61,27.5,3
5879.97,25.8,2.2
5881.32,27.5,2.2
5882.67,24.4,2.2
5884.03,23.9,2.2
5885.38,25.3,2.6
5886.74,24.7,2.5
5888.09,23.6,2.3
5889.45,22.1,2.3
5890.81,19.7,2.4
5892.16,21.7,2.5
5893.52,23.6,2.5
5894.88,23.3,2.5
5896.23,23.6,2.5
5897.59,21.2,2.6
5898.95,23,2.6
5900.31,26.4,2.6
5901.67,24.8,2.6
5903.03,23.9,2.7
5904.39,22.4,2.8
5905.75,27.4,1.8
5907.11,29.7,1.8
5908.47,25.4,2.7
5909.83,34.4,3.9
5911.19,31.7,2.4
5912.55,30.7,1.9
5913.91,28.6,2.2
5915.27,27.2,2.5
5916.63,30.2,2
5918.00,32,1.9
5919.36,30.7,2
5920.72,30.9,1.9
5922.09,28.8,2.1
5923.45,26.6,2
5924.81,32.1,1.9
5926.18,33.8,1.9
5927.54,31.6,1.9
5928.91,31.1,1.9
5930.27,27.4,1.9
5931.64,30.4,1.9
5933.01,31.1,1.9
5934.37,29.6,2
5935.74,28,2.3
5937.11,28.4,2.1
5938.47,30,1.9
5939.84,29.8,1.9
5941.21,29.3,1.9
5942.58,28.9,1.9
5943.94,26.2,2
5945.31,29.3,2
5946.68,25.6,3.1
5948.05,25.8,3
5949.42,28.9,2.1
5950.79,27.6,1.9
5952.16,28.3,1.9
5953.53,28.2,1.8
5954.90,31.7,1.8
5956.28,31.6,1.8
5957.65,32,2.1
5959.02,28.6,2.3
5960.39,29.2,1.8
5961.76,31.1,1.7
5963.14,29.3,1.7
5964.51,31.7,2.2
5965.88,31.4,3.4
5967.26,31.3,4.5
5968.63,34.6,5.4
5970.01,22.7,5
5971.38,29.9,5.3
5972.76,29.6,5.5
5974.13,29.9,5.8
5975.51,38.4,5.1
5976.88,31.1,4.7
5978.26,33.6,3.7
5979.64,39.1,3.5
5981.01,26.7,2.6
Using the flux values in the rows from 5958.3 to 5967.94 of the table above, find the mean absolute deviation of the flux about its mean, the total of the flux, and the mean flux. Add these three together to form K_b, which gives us 244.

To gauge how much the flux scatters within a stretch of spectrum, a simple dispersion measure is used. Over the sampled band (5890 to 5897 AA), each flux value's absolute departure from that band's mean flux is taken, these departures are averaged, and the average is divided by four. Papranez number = 0.34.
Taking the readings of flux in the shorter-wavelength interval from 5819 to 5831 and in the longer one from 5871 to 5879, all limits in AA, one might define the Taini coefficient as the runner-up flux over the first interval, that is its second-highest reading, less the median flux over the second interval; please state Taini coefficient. 3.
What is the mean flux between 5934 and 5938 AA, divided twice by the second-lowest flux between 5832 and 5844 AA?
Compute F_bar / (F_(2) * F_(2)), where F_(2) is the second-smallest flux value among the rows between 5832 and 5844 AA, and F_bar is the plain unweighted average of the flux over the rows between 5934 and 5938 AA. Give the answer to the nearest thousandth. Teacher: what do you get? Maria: 0.030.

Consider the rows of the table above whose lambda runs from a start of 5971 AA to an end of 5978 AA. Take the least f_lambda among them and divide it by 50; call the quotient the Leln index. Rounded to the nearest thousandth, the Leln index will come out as 0.592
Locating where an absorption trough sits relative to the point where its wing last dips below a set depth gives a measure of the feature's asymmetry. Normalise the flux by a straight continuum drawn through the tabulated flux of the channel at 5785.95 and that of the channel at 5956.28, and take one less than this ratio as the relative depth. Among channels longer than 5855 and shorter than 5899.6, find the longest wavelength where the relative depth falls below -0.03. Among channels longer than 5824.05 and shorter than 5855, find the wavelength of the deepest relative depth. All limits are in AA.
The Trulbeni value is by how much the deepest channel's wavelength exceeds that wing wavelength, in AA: -54.1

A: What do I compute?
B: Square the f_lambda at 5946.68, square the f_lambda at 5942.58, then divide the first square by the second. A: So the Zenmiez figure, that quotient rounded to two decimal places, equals 0.78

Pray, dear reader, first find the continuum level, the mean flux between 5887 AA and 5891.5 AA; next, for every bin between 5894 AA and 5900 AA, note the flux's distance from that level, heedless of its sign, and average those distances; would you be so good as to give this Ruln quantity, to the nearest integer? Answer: 1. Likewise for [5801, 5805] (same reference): 6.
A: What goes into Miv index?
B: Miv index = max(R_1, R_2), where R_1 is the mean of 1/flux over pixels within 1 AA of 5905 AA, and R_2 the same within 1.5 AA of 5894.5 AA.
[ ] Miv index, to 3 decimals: 0.043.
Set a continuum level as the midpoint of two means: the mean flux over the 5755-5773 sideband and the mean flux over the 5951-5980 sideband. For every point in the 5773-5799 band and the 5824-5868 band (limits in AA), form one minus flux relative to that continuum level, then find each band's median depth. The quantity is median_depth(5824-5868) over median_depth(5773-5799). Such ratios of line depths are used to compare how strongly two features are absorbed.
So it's 0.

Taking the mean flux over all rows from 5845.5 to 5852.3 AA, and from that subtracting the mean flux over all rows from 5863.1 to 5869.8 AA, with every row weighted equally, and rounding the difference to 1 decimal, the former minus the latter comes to 1.1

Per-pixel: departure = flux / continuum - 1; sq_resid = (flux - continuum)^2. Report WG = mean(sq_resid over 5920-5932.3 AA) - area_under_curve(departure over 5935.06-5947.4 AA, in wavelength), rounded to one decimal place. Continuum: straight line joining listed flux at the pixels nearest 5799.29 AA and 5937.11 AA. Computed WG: 7.6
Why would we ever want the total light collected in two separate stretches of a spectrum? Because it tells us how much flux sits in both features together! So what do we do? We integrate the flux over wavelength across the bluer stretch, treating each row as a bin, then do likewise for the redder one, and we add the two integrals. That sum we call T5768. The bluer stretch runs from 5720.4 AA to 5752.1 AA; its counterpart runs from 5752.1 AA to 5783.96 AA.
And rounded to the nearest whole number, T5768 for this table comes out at 1923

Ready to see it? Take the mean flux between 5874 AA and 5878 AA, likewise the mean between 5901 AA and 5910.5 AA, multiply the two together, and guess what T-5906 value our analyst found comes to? 773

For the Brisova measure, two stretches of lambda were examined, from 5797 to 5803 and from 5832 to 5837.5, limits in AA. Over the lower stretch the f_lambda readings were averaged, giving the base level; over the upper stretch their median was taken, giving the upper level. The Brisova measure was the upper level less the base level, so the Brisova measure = 0.2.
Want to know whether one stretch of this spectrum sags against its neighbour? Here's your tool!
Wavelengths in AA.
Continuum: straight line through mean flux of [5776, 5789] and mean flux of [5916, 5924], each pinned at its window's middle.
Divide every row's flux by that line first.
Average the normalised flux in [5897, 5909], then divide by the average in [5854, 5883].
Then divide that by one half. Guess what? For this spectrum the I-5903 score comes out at 1.69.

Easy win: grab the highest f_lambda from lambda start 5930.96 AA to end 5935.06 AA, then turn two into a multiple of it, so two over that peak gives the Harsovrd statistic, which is 0.0643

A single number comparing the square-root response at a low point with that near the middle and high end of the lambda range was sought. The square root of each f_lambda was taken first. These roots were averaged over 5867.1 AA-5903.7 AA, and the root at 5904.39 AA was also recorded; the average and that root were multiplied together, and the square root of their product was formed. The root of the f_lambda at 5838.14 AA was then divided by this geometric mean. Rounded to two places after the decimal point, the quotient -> 1.21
